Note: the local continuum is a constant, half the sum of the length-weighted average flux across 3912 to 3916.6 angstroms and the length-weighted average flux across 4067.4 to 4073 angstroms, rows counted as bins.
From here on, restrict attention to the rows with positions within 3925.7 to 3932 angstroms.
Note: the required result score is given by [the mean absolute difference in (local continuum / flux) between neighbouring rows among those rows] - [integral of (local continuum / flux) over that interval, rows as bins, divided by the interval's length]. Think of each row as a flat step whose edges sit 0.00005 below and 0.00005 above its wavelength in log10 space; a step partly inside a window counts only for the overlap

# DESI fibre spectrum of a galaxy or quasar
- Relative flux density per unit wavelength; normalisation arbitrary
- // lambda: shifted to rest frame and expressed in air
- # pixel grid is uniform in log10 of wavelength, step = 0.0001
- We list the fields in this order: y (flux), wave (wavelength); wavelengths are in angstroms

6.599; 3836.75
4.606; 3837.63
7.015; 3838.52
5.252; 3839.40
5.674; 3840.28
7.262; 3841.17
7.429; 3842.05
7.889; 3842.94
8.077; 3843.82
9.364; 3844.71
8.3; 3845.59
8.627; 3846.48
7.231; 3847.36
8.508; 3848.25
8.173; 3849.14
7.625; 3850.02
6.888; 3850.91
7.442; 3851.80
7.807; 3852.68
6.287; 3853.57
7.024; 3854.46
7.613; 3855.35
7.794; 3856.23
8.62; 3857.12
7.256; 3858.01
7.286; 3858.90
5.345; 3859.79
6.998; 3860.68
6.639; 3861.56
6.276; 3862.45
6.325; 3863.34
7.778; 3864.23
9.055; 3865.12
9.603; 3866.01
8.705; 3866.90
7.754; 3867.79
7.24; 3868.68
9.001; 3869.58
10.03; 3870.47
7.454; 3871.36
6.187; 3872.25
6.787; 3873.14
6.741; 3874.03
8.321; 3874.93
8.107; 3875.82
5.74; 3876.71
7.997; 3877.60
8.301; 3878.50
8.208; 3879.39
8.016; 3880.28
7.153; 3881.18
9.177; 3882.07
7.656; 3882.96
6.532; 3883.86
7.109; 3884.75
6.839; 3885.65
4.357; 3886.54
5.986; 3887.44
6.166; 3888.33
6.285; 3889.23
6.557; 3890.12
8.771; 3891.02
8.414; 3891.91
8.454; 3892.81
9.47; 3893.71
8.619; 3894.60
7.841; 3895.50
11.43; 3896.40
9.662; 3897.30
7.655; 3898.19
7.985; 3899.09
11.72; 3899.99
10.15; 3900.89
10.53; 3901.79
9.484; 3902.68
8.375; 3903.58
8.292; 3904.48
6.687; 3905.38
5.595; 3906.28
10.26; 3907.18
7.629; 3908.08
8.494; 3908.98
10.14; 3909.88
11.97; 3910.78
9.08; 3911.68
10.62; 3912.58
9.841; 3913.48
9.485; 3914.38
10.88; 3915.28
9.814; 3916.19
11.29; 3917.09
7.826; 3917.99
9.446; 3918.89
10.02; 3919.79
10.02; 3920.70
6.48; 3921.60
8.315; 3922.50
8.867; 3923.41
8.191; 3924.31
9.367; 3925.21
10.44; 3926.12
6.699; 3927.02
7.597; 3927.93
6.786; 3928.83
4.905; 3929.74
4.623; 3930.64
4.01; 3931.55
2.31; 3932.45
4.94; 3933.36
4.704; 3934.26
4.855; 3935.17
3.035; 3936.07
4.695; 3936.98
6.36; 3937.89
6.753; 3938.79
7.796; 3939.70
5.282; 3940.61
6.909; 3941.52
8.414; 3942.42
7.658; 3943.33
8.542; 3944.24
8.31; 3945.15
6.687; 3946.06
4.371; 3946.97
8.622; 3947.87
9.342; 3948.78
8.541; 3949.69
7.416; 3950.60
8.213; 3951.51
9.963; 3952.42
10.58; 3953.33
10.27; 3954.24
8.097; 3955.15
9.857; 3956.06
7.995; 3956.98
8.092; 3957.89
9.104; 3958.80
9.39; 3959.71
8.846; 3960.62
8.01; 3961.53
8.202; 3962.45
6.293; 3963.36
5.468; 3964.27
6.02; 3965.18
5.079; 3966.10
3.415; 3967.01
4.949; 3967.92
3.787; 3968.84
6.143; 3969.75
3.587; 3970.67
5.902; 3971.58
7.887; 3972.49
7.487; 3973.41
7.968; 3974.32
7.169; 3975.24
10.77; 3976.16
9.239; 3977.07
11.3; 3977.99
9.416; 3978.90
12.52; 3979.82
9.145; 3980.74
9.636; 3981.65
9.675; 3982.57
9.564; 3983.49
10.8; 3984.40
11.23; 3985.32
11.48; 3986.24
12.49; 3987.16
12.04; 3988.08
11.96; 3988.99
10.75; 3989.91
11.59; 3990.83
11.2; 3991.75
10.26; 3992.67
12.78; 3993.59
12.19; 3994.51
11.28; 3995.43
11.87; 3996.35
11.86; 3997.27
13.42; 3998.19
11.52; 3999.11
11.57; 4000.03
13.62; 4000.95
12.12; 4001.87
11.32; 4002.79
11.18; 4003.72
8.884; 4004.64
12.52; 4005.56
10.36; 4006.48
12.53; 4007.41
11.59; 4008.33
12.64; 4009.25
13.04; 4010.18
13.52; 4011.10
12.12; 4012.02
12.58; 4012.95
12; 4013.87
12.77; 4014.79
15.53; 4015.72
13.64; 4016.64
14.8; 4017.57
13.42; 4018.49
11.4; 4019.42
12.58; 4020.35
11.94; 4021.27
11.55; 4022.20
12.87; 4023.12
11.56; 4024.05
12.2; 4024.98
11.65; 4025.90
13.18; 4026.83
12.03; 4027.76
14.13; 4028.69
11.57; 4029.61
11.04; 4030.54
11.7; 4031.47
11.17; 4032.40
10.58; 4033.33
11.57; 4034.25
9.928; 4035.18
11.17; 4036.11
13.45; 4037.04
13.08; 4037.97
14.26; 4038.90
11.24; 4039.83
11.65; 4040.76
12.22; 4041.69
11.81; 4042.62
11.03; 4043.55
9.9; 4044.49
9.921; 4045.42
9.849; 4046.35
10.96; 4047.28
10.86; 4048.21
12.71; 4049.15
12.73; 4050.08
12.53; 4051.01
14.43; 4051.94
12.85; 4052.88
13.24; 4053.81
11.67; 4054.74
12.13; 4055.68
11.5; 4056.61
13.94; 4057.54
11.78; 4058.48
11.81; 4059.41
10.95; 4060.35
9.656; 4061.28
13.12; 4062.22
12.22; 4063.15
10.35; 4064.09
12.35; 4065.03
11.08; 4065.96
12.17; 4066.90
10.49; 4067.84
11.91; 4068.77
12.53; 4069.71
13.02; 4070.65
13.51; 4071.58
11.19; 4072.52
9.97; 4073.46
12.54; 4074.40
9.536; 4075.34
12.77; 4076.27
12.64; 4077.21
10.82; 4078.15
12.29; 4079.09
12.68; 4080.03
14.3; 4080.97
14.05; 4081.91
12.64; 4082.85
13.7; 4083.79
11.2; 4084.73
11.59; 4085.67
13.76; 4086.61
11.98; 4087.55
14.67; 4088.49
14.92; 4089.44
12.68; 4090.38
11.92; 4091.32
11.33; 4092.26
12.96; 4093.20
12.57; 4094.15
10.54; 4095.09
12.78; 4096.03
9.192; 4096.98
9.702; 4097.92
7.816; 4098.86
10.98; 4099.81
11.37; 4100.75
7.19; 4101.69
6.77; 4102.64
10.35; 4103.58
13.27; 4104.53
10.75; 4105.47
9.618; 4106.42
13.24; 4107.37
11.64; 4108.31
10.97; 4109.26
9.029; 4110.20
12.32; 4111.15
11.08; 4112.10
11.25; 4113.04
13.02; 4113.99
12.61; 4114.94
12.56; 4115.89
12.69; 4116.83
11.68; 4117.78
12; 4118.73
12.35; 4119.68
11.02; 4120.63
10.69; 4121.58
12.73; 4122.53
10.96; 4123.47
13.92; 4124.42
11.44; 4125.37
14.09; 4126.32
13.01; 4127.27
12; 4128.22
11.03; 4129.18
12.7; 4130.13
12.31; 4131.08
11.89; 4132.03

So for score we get -1.55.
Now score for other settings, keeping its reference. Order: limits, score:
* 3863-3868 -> -1.19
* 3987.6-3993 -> -0.92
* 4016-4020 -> -0.74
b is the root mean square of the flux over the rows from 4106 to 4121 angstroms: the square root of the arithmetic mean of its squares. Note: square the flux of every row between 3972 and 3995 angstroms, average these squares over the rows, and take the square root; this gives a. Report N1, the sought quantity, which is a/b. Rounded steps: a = 10.5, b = 11.7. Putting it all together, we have 0.90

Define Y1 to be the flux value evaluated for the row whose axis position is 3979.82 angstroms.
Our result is 12.52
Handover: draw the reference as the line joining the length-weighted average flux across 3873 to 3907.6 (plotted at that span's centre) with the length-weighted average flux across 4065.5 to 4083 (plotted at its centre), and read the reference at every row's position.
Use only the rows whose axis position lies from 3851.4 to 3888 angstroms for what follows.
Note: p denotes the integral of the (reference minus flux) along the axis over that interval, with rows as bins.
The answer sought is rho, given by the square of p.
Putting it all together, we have 17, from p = 4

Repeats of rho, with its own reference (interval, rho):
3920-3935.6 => 1099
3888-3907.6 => 66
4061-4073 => 1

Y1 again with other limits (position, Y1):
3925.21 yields 9.367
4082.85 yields 12.64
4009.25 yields 12.64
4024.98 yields 12.2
